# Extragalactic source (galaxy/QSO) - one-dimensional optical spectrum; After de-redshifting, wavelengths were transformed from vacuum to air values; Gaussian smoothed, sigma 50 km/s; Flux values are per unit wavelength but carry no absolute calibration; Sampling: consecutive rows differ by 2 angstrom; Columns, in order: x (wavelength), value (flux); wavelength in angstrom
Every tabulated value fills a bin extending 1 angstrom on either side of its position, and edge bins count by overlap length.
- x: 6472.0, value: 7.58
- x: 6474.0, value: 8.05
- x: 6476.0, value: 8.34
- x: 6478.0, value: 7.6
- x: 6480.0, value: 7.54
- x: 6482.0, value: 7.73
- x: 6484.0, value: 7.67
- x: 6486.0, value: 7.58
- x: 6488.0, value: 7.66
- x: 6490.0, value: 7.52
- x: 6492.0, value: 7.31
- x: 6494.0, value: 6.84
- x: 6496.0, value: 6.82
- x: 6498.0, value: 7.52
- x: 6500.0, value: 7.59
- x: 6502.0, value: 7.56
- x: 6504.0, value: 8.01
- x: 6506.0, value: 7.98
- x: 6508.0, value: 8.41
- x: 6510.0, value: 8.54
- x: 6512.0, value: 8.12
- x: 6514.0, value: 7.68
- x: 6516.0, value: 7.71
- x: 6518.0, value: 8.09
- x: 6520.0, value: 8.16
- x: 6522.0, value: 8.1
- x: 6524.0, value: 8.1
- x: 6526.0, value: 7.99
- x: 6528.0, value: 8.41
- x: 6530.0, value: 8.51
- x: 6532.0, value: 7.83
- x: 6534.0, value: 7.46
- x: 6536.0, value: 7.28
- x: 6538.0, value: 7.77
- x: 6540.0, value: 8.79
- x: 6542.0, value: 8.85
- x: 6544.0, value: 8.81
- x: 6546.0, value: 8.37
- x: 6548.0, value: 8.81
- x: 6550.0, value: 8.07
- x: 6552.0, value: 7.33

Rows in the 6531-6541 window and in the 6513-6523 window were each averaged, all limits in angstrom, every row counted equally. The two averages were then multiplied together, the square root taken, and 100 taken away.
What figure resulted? -92.1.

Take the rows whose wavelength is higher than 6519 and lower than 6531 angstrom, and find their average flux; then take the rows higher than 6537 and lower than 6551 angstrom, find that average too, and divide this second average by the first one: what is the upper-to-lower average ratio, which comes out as 1.03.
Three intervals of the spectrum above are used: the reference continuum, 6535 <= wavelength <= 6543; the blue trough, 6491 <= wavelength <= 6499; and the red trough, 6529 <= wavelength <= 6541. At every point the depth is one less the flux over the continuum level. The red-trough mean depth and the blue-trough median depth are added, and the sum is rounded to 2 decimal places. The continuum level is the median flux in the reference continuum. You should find 0.19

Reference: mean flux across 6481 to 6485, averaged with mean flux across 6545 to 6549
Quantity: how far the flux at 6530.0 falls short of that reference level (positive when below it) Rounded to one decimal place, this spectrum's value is -0.4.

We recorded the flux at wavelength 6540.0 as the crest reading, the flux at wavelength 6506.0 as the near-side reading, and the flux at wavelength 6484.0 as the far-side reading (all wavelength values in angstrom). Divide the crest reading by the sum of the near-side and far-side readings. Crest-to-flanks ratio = 0.562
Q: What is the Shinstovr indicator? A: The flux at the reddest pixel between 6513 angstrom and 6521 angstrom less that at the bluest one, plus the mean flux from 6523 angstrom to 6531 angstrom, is 8.73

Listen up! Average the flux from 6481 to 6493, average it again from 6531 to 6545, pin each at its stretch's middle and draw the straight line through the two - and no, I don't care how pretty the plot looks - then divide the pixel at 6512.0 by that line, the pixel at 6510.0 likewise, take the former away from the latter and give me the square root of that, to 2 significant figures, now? 0.24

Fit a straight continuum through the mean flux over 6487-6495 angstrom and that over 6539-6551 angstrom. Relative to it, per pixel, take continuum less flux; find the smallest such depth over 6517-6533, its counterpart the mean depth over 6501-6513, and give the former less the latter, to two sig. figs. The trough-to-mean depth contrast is 0.14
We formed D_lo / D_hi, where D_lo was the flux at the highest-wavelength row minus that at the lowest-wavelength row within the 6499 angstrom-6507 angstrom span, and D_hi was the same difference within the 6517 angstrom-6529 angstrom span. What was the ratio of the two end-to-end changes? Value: 1.2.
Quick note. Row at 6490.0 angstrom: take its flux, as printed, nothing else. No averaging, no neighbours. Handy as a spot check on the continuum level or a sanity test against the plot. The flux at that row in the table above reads 7.52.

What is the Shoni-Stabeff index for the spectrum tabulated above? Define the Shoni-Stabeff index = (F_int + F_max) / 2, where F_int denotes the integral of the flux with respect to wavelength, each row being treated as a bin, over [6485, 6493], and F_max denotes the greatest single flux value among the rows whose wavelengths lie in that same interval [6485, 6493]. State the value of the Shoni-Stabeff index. 34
